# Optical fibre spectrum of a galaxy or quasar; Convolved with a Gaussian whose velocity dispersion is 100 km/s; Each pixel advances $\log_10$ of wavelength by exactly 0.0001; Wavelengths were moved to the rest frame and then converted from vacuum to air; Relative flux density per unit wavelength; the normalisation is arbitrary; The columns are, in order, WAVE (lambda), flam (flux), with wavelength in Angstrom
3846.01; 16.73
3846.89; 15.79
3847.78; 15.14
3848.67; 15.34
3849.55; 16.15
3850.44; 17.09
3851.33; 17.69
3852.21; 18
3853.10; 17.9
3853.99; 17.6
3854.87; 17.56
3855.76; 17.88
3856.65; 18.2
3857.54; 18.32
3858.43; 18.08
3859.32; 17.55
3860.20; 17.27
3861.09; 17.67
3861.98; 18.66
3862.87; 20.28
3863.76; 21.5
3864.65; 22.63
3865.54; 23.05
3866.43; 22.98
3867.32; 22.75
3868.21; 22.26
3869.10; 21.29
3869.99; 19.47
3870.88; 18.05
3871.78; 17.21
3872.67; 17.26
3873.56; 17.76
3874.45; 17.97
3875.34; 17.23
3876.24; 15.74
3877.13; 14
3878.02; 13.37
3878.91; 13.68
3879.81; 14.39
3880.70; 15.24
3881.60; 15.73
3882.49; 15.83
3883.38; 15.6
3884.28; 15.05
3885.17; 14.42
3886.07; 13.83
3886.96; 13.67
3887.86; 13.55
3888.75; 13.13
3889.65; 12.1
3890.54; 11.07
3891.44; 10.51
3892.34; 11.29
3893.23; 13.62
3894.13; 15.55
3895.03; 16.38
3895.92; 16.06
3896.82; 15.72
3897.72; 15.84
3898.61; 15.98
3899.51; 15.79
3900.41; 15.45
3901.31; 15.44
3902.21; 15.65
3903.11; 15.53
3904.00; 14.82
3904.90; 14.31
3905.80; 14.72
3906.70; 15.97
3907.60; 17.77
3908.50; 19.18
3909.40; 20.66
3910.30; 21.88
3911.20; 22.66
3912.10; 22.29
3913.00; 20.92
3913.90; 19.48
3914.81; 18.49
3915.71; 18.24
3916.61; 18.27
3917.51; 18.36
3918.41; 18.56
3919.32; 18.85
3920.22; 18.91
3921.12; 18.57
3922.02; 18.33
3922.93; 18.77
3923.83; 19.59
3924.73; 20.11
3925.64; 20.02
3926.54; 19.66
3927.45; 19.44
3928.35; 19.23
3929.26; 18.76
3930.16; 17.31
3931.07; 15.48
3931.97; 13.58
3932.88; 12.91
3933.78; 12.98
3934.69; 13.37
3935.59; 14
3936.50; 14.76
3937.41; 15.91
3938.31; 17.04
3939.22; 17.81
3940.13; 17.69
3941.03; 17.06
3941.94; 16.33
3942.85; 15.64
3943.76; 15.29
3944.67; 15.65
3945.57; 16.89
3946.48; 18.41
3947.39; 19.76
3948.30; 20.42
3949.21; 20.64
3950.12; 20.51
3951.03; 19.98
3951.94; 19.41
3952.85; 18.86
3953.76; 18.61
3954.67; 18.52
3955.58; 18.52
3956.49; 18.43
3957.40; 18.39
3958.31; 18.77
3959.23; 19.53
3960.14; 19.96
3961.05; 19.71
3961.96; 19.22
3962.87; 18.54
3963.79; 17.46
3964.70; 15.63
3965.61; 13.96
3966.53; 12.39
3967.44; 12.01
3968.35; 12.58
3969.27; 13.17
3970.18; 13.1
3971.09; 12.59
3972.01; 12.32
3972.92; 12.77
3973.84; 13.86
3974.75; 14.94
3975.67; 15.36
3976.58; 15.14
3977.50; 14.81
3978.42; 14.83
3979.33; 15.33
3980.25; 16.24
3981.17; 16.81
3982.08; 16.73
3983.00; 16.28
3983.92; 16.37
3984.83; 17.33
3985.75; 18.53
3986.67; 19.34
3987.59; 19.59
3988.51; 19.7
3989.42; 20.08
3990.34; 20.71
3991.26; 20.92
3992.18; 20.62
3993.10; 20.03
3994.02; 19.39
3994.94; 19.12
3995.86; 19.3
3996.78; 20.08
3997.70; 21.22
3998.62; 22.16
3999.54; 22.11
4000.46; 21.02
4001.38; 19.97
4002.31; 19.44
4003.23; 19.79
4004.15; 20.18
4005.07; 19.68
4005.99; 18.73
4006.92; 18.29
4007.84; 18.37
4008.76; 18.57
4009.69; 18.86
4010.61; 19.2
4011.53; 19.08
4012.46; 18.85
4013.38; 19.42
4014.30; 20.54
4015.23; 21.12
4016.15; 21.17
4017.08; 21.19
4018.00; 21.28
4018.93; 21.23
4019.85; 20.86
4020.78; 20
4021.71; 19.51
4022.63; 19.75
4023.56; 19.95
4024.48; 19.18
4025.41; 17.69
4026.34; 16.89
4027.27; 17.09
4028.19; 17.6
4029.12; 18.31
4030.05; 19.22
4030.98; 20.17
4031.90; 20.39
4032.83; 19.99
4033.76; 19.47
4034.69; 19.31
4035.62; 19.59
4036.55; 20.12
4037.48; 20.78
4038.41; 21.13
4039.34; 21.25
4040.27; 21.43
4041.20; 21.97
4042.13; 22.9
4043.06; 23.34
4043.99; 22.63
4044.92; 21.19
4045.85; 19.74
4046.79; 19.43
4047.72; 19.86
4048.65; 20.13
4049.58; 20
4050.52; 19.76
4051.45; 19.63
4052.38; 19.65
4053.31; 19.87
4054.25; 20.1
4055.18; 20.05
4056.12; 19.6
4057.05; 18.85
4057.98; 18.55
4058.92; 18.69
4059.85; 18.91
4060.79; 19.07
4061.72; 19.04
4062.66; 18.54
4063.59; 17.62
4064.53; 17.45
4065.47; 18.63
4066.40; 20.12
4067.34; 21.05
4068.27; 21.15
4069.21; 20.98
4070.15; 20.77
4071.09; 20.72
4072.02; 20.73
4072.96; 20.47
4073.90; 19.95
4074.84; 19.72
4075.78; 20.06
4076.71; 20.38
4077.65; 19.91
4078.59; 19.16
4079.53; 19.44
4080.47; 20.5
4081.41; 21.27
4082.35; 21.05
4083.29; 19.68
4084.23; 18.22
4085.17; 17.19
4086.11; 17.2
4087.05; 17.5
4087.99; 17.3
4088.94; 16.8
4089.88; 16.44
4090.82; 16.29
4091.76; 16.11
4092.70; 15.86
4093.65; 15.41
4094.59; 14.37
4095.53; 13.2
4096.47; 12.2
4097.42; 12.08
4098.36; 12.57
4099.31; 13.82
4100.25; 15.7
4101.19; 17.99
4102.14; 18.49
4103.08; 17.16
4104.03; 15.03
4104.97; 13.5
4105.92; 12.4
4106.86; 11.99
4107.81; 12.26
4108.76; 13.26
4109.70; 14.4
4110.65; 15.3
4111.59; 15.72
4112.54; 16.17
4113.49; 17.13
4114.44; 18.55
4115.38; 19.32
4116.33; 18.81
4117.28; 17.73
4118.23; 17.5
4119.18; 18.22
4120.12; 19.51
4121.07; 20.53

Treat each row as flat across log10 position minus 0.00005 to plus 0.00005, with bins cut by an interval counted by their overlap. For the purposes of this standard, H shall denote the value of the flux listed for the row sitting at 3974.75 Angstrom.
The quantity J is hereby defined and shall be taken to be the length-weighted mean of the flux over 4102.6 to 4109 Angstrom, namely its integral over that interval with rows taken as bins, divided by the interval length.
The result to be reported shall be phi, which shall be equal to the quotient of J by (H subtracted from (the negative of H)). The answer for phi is -0.46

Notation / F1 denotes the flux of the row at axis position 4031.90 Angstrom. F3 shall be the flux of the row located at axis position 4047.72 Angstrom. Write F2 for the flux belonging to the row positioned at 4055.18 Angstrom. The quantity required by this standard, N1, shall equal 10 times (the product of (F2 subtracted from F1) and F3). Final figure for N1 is 68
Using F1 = 20.39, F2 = 20.05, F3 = 19.86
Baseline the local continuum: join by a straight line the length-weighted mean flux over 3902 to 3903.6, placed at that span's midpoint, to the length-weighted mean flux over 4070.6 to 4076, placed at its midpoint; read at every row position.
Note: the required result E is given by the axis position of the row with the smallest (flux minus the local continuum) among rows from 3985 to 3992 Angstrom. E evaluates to 3985.75 Angstrom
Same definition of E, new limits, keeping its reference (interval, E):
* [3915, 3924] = 3922.02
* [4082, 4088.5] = 4086.11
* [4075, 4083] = 4078.59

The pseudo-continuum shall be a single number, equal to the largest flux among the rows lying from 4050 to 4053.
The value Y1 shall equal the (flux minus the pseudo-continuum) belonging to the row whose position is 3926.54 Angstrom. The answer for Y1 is -0.1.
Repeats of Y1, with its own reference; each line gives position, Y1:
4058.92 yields -1.1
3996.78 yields 0.3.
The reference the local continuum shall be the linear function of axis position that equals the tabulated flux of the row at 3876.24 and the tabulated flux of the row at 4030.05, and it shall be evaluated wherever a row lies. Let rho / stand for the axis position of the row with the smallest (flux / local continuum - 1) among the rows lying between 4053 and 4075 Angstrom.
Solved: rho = 4064.53 Angstrom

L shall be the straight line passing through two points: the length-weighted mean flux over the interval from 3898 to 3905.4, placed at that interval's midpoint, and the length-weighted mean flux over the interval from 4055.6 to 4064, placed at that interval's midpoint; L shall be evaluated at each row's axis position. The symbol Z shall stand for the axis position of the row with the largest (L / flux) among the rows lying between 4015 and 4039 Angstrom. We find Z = 4026.34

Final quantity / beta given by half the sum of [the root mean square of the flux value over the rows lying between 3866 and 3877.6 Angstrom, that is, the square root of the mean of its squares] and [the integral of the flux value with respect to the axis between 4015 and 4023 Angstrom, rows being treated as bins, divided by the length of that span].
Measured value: 19.8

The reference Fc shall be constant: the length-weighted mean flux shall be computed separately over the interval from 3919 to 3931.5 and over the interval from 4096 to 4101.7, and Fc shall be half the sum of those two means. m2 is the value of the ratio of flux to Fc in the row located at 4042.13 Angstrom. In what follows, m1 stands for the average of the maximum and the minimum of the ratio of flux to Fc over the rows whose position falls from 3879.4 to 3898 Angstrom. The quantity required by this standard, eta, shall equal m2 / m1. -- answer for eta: 1.7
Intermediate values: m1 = 0.8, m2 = 1.4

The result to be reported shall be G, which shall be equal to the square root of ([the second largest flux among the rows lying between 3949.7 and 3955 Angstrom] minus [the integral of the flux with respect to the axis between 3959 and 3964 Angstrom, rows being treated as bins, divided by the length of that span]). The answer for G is 0.9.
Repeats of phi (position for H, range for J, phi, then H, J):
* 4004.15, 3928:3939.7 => -0.39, 20.18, 15.6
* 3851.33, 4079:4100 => -0.47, 17.69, 16.6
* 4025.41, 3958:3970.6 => -0.46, 17.69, 16.1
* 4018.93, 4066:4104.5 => -0.42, 21.23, 17.9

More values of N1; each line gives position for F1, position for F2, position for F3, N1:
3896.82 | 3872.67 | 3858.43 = -278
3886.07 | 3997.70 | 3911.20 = -1675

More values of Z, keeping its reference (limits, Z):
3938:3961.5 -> 3943.76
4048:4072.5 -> 4064.53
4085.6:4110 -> 4106.86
